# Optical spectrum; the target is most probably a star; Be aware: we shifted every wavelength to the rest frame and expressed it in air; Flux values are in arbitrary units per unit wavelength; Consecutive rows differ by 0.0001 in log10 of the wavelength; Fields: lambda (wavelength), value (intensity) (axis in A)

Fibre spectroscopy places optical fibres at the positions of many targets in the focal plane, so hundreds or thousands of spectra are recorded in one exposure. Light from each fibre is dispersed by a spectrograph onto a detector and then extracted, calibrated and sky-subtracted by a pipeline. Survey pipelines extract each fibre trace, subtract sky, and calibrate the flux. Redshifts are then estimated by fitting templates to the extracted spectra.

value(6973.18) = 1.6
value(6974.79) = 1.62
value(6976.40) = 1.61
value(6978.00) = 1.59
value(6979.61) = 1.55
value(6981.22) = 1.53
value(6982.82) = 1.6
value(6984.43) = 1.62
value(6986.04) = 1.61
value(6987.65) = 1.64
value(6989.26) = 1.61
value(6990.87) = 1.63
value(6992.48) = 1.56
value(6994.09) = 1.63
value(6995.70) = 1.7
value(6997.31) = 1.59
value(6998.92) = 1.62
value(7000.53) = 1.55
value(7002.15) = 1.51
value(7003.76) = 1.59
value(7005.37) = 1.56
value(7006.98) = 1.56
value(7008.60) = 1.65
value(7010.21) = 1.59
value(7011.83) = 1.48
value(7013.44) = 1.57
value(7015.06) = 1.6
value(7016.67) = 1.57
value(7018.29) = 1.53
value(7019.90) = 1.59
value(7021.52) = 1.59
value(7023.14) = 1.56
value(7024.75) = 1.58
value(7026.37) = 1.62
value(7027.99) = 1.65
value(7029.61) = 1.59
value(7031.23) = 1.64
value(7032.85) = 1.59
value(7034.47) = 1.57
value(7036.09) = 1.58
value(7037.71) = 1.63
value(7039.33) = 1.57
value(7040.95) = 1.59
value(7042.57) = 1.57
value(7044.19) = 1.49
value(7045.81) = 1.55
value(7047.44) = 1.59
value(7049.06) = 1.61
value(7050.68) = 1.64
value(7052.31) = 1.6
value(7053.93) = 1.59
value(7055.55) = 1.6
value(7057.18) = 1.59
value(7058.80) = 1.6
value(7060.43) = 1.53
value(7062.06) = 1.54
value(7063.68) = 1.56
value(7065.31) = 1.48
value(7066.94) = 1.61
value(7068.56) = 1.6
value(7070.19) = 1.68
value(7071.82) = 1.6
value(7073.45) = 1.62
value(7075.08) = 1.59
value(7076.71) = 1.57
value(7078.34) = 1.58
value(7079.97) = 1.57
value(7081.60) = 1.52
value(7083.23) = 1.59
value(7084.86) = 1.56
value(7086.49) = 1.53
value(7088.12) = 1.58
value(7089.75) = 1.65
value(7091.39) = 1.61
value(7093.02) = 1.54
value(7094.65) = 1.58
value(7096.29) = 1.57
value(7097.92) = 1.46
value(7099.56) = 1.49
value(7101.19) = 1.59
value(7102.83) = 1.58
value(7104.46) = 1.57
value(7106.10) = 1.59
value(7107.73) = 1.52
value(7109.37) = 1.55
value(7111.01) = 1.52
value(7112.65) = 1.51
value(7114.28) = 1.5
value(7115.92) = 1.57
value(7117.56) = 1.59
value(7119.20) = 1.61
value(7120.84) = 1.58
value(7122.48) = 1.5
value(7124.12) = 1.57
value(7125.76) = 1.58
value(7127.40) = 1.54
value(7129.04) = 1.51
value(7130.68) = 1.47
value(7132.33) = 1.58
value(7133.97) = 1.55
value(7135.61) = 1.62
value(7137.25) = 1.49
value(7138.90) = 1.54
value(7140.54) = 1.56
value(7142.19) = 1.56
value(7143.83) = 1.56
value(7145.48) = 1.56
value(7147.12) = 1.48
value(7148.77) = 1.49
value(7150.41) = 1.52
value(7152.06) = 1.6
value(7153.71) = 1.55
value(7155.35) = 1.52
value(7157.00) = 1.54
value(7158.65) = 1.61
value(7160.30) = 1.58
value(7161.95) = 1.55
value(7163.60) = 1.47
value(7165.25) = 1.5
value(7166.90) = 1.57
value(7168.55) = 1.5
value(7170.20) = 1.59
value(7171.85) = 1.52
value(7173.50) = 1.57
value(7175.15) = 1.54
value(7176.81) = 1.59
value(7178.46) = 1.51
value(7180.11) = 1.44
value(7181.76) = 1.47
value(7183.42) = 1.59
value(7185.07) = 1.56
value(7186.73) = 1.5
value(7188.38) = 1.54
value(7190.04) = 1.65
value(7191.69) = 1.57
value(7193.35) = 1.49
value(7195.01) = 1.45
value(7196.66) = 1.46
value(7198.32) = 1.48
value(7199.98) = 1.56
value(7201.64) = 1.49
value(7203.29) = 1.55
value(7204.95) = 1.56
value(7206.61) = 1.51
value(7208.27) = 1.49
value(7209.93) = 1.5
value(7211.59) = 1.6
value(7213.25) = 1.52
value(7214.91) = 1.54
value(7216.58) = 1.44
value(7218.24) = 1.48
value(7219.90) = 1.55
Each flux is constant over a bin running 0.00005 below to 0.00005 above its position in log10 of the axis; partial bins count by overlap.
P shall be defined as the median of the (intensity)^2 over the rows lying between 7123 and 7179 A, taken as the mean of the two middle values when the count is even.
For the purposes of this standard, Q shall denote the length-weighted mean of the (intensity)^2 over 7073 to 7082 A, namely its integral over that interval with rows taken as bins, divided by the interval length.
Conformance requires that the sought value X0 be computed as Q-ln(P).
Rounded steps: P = 2.40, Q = 2.48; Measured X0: 1.61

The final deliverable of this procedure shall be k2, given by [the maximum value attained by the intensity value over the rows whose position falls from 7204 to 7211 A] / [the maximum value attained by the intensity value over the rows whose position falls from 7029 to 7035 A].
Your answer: 0.95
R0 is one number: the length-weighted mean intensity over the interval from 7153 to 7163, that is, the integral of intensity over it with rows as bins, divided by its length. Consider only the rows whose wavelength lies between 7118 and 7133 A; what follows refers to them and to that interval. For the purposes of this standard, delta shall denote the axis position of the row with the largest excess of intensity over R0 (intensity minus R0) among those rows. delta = 7119.20 A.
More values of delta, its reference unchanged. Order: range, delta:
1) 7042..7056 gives 7050.68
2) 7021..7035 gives 7027.99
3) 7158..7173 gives 7158.65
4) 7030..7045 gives 7031.23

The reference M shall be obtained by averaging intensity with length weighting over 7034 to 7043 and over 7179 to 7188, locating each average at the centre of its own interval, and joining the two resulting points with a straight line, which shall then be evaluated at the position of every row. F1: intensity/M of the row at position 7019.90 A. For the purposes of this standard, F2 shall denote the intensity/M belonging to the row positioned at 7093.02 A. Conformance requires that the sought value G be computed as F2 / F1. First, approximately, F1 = 1.00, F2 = 0.99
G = 0.99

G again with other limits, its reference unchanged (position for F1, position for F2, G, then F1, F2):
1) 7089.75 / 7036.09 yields 0.94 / 1.06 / 0.99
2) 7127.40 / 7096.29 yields 1.01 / 1.00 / 1.01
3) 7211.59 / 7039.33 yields 0.93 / 1.07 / 0.99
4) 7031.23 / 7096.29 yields 0.98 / 1.03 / 1.01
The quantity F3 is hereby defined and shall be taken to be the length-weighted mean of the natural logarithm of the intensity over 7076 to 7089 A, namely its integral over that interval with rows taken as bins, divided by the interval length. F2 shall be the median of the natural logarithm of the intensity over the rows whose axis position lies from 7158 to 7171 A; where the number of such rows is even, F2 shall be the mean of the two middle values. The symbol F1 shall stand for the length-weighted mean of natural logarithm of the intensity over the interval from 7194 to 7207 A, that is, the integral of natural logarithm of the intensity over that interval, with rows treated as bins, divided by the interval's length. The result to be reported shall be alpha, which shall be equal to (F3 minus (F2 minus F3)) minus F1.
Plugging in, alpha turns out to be 0.04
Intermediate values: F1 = 0.410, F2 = 0.445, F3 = 0.45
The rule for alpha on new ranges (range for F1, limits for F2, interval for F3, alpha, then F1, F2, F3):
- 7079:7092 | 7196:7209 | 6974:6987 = 0.07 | 0.454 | 0.405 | 0.46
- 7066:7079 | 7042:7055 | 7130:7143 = -0.07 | 0.473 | 0.464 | 0.44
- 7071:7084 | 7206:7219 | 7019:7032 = 0.08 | 0.457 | 0.409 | 0.47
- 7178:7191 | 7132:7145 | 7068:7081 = 0.07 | 0.427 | 0.445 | 0.47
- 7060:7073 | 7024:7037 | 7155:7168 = -0.05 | 0.455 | 0.464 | 0.43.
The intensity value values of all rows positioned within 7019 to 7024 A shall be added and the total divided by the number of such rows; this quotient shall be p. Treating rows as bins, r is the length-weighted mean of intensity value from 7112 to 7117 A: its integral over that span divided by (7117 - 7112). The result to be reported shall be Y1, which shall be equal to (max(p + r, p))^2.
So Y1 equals 9.68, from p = 1.58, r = 1.532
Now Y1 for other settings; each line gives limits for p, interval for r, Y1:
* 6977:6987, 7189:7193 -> 10.08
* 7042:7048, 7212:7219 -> 9.31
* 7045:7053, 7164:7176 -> 9.84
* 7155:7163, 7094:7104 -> 9.64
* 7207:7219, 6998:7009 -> 9.51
